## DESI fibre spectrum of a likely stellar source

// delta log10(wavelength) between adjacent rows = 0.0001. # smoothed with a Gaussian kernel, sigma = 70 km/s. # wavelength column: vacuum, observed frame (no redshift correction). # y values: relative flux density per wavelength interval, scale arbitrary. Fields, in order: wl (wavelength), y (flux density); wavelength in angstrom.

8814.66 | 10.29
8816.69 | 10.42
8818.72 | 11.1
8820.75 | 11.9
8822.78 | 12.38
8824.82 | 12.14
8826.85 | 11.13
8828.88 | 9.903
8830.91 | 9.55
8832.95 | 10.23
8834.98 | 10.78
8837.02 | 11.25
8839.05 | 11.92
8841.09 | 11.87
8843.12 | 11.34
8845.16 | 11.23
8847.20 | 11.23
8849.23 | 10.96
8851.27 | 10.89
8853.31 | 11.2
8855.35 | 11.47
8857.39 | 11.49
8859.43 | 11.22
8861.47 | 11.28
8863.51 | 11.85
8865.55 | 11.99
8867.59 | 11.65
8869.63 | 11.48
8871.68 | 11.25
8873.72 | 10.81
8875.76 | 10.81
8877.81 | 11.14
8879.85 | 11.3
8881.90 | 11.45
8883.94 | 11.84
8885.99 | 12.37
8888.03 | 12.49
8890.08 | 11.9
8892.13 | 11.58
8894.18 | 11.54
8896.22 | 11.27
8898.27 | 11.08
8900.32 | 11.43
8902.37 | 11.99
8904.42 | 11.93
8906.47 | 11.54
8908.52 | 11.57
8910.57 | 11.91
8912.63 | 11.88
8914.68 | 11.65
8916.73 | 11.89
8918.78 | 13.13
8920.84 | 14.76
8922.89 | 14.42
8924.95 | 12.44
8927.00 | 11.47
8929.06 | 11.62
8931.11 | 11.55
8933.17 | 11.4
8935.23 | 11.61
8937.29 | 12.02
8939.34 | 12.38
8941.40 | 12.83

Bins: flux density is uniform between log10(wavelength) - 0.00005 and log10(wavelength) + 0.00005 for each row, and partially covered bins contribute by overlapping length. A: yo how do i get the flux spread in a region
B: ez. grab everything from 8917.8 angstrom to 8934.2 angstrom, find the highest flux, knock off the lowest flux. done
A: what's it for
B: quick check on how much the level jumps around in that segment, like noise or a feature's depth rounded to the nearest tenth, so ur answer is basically 3.4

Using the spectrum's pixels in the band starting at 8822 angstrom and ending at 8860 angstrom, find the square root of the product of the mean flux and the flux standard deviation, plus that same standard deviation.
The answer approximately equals 3.5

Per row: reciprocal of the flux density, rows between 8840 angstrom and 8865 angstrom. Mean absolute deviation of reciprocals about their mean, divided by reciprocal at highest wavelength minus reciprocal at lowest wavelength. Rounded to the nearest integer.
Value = 12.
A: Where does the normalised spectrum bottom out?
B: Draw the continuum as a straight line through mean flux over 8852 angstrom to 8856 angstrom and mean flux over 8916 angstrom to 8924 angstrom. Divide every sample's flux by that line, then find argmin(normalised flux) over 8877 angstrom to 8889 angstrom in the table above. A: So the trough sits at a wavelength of 8877.81 angstrom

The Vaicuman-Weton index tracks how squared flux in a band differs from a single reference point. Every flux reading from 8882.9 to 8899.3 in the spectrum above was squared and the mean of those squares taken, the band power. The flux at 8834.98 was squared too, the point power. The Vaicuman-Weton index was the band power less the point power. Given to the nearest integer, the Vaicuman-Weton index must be 22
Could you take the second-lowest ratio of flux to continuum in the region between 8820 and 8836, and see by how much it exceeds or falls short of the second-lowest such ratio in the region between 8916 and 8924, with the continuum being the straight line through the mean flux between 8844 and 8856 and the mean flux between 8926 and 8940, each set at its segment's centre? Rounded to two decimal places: -0.23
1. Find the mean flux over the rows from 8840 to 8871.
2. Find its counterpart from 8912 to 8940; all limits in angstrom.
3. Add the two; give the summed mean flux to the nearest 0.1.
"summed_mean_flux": 23.7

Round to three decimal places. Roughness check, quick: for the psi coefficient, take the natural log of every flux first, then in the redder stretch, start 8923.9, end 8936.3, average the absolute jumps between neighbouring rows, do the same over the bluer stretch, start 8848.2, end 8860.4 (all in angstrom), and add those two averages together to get 0.043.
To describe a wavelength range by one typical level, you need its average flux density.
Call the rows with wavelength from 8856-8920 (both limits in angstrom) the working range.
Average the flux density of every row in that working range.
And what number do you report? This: 11.6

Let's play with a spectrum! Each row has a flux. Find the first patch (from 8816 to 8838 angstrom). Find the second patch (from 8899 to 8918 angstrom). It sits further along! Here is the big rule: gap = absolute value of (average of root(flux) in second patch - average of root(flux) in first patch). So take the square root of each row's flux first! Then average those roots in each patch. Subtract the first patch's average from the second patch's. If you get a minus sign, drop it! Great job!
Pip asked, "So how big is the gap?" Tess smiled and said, 0.12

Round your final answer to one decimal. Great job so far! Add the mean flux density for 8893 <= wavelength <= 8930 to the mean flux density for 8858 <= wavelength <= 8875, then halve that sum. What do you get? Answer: 11.8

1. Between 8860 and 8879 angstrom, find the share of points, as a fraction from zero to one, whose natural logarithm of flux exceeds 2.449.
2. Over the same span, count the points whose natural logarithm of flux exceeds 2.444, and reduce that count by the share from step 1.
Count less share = 2.7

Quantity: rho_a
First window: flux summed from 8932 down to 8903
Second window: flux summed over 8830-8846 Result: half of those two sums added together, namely 130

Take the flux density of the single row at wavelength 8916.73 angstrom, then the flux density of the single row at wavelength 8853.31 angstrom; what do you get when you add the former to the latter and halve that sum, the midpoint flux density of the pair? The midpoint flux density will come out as 11.5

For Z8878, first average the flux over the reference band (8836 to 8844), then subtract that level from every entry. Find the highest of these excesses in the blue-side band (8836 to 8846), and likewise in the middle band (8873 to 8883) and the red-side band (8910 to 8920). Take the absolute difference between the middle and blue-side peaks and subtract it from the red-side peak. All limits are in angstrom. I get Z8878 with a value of 1.1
